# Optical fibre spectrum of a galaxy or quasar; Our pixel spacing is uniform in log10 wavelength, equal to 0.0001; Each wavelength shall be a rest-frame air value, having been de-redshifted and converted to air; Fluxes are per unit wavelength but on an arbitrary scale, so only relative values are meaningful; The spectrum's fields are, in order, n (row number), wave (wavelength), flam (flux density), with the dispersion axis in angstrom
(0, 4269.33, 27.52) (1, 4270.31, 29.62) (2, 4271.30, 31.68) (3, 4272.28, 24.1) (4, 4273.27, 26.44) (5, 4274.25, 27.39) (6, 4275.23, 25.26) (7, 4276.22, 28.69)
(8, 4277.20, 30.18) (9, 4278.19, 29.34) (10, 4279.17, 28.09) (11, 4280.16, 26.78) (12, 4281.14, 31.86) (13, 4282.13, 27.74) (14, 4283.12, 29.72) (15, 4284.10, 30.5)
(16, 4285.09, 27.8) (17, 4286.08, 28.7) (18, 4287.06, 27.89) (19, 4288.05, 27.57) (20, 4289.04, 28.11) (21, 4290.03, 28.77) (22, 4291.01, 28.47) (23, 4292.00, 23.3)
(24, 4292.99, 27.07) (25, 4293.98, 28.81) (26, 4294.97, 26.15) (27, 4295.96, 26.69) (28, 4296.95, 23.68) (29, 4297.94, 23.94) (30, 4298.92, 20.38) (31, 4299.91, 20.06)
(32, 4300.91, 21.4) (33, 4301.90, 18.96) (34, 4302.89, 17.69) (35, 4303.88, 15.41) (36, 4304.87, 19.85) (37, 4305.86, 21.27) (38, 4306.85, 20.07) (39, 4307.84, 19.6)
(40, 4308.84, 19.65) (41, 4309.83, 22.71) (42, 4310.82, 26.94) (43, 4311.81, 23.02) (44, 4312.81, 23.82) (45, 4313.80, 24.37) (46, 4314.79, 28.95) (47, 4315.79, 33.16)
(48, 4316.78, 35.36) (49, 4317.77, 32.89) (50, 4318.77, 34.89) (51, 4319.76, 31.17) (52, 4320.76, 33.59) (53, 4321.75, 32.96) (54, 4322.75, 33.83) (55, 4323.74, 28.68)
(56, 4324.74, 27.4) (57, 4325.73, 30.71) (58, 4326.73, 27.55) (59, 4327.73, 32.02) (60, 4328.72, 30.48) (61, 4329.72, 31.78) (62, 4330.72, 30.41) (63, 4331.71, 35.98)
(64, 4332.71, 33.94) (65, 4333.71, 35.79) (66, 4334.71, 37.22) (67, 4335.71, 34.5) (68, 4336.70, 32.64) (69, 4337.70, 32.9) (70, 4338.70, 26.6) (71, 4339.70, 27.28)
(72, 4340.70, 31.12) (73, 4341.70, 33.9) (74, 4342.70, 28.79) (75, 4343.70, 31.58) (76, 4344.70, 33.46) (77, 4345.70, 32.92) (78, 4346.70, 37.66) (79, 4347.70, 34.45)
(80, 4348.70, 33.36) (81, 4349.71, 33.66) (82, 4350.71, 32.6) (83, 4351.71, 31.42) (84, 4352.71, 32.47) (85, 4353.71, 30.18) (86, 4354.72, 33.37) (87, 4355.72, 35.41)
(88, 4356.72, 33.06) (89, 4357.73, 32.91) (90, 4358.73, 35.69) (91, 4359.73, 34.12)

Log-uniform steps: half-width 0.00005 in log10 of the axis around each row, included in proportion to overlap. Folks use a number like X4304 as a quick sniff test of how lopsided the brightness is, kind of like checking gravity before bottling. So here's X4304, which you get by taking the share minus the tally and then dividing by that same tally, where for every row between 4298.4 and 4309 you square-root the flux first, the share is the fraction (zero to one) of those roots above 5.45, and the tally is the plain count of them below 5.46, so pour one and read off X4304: -1.00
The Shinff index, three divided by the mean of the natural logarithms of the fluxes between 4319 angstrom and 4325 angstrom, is 0.87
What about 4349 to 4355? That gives 0.86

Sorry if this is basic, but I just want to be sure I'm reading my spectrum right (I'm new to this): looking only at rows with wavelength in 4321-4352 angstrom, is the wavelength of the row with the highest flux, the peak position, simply 4346.70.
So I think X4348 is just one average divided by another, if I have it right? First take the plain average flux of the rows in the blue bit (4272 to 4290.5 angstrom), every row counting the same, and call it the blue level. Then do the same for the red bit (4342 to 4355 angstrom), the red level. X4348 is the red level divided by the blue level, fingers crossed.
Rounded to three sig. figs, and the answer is 1.16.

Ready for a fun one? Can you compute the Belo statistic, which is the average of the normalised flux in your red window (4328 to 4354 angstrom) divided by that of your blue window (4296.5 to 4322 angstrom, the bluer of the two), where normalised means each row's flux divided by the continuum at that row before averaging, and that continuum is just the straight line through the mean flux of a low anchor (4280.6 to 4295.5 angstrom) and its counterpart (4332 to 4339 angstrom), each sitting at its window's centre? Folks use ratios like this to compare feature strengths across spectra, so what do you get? 1.18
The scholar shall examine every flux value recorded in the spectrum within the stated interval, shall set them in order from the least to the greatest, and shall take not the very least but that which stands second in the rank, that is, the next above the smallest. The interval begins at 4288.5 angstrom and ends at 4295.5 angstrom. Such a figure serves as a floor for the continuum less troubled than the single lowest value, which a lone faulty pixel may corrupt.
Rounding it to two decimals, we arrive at 26.15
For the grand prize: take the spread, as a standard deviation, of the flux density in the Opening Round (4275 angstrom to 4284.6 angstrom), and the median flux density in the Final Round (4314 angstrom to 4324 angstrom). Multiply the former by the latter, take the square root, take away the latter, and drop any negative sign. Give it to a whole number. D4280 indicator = 25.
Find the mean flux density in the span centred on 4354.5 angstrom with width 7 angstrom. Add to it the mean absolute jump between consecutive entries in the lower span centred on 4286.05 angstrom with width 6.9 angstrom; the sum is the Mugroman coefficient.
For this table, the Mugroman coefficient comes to 33.7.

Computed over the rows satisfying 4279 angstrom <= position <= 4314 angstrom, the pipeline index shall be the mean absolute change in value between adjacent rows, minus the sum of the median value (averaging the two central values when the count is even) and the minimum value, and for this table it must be -39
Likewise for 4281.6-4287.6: -55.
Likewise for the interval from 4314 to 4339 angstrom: -57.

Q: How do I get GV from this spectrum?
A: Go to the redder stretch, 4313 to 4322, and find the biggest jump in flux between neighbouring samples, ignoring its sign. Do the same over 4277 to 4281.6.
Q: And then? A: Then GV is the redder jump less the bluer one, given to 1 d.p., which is -0.5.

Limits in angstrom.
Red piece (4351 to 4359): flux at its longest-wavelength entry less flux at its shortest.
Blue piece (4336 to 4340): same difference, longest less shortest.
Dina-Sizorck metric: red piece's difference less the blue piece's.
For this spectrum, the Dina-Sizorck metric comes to 10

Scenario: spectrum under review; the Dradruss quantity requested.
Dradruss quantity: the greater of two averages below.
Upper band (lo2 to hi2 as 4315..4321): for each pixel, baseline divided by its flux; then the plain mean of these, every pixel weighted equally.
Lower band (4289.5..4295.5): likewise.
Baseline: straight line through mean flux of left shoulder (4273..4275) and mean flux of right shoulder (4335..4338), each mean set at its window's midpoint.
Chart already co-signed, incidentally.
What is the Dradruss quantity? 1.07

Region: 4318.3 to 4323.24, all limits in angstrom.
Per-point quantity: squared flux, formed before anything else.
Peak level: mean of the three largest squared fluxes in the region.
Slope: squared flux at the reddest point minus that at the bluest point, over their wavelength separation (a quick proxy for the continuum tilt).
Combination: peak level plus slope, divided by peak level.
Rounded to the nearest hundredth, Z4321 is 0.98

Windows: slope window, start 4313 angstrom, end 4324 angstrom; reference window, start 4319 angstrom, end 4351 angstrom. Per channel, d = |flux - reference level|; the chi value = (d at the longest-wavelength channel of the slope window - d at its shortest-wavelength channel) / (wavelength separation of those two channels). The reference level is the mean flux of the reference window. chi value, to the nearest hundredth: -0.43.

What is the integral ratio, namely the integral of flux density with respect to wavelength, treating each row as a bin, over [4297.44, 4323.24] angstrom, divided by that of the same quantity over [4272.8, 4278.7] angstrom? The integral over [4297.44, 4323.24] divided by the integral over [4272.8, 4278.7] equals 4.0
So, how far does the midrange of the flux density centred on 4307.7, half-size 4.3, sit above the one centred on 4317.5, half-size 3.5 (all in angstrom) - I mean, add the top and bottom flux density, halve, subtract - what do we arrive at -11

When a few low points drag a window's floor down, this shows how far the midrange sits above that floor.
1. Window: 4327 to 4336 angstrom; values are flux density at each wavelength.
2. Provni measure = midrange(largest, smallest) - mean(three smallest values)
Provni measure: 2.9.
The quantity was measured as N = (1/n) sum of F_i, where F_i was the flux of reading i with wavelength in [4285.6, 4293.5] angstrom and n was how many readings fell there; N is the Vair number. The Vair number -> 27.5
